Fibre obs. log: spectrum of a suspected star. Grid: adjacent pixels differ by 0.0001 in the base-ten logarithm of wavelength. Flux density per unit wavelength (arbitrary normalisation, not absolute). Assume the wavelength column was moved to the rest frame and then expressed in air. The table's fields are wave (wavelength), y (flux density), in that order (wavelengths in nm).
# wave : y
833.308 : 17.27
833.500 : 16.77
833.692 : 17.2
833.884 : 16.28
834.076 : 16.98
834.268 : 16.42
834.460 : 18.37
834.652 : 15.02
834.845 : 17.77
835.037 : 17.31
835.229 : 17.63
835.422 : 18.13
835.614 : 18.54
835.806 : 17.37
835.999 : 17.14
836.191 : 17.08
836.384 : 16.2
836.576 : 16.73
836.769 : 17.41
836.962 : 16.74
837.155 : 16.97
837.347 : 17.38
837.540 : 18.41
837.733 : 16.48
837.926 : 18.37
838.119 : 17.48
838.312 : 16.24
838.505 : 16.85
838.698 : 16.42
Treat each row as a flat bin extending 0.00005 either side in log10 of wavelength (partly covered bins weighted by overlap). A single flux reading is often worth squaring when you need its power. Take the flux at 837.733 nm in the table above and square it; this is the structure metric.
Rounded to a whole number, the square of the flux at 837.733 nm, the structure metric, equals 272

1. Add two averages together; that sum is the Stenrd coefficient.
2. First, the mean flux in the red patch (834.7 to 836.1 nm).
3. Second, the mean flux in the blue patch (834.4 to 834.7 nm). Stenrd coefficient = 34.4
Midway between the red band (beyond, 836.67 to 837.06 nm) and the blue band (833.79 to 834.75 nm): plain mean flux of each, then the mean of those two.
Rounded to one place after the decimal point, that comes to 16.8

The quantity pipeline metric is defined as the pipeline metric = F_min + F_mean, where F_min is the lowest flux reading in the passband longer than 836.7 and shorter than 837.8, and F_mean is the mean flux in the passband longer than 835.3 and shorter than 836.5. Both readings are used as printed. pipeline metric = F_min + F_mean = 33.9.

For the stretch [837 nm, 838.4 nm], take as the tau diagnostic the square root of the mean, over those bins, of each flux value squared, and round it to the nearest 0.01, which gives 17.35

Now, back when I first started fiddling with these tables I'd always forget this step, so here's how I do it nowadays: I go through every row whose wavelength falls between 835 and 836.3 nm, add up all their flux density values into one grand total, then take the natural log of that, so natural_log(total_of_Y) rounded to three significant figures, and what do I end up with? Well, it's 4.81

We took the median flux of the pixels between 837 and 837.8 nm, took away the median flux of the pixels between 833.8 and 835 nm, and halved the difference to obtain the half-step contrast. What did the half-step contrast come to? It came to 0.24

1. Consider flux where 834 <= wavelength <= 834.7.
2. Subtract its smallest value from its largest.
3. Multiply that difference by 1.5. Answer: 5.0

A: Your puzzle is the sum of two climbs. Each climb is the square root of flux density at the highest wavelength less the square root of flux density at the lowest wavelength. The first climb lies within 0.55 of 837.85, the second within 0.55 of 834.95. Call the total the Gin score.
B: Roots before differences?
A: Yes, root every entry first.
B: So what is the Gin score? -0.17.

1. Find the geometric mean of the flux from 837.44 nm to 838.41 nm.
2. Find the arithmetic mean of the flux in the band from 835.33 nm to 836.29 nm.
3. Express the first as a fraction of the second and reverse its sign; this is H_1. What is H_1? -0.98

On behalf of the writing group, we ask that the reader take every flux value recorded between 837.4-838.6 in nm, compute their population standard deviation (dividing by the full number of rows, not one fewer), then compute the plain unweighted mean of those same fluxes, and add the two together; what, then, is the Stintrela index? 18.16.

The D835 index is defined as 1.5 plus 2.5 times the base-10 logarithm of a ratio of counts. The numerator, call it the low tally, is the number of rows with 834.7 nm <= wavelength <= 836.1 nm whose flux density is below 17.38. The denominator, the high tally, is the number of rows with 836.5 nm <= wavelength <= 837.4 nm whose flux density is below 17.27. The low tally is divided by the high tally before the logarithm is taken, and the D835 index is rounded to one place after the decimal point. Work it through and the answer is 1.5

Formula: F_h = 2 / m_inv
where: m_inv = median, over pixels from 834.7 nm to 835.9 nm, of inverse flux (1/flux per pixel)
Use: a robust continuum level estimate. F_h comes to 35.40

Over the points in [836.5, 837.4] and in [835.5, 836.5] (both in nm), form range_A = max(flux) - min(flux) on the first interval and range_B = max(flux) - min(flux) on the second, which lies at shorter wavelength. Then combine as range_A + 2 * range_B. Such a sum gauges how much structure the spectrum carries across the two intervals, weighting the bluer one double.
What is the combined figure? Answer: 5.4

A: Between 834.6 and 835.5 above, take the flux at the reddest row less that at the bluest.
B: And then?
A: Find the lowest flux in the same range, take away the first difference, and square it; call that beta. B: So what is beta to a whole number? 142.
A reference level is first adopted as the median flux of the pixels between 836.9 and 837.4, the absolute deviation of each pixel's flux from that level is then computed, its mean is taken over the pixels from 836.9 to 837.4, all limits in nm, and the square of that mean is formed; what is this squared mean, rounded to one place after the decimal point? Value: 0.0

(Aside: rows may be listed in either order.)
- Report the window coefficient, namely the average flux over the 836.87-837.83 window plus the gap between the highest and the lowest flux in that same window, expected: 19.1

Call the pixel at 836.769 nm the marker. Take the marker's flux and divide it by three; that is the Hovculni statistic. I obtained 5.80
